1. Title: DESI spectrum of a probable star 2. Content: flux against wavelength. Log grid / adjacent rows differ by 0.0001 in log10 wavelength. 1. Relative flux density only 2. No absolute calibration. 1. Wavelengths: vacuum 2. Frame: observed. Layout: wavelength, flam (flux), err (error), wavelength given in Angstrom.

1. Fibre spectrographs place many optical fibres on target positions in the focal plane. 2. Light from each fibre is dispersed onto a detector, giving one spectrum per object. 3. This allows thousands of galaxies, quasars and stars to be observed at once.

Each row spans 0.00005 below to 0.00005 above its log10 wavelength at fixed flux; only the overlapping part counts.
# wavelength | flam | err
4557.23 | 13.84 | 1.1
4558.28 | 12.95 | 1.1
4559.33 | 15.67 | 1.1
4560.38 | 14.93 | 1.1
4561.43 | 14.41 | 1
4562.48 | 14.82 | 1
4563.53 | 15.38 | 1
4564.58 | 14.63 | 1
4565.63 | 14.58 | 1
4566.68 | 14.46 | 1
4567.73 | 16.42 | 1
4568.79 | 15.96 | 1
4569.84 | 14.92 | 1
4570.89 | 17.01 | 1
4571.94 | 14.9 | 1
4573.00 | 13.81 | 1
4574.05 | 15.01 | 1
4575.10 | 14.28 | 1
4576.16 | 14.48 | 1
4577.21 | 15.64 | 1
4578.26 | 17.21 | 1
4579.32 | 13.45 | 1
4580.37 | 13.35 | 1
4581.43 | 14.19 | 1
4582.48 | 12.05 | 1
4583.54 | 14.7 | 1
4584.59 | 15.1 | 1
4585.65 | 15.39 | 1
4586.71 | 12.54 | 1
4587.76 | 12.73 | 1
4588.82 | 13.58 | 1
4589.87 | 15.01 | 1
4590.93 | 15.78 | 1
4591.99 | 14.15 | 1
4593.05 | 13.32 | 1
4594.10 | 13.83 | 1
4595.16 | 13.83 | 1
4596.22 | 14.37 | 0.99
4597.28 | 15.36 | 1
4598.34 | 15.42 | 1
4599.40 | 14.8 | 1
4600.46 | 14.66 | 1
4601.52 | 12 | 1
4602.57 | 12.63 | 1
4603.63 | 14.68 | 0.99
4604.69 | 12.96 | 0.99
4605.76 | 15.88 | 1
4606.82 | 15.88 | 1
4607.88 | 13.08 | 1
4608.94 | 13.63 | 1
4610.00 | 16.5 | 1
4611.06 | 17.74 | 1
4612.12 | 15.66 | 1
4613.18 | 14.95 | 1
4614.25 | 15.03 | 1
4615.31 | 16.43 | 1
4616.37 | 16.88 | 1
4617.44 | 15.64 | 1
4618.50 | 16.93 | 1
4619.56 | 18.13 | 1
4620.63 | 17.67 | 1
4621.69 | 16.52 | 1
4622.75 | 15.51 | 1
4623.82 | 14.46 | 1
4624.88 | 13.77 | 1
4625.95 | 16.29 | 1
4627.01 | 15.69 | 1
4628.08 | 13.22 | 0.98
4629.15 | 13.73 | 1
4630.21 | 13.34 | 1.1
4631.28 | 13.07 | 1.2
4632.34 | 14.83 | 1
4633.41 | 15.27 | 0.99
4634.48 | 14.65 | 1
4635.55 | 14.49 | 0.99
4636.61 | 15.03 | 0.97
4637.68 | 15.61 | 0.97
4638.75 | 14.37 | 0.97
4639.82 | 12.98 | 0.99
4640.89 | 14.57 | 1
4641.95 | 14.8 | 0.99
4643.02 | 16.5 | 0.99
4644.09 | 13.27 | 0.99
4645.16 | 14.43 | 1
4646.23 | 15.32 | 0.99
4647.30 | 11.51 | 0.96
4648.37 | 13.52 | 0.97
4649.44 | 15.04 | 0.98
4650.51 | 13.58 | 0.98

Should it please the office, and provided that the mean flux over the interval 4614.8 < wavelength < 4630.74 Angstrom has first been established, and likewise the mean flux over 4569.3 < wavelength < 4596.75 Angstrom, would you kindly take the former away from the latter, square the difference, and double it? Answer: 2.9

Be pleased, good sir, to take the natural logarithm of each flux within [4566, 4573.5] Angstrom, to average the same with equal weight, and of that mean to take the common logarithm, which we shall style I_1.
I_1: 0.436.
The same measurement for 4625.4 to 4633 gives 0.424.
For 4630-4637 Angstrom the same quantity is 0.426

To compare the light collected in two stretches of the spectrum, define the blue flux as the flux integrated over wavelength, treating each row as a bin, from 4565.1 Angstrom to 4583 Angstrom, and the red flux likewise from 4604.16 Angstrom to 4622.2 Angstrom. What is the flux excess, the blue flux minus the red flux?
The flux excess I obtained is -21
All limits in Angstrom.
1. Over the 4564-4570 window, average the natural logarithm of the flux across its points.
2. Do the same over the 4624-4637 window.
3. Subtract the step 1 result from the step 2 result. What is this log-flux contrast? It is -0.05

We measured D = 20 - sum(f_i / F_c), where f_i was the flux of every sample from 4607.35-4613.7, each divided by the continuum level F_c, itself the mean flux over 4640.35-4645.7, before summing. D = 13.8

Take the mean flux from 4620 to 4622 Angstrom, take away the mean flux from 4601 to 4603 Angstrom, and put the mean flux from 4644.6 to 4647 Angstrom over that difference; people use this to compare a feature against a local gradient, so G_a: 3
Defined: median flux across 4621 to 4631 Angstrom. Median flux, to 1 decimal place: 14.5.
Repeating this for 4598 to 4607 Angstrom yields 14.7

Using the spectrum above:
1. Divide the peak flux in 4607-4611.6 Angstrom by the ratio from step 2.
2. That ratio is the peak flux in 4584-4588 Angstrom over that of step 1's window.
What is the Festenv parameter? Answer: 20.4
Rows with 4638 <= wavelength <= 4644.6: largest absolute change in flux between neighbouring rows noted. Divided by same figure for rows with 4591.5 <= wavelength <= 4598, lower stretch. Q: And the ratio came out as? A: 3.3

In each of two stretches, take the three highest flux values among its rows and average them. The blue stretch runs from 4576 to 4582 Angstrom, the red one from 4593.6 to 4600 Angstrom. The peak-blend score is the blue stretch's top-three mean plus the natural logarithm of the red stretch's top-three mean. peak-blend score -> 18.5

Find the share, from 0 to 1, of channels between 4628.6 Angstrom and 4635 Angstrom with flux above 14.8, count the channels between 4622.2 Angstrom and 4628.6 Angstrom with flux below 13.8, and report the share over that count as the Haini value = 0.17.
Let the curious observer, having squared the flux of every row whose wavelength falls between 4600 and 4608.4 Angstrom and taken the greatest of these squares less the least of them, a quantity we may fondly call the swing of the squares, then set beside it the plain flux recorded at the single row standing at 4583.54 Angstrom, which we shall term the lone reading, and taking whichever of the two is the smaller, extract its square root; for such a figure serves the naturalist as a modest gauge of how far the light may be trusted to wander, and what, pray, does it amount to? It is 3.83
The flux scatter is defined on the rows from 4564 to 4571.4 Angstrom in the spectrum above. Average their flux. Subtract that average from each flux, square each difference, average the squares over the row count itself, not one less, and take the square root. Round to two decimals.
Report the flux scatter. 0.95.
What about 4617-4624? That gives 1.20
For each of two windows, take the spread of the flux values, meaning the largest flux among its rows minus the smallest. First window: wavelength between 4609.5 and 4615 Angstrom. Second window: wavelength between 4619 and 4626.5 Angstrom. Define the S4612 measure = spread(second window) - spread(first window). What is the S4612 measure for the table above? 1.6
